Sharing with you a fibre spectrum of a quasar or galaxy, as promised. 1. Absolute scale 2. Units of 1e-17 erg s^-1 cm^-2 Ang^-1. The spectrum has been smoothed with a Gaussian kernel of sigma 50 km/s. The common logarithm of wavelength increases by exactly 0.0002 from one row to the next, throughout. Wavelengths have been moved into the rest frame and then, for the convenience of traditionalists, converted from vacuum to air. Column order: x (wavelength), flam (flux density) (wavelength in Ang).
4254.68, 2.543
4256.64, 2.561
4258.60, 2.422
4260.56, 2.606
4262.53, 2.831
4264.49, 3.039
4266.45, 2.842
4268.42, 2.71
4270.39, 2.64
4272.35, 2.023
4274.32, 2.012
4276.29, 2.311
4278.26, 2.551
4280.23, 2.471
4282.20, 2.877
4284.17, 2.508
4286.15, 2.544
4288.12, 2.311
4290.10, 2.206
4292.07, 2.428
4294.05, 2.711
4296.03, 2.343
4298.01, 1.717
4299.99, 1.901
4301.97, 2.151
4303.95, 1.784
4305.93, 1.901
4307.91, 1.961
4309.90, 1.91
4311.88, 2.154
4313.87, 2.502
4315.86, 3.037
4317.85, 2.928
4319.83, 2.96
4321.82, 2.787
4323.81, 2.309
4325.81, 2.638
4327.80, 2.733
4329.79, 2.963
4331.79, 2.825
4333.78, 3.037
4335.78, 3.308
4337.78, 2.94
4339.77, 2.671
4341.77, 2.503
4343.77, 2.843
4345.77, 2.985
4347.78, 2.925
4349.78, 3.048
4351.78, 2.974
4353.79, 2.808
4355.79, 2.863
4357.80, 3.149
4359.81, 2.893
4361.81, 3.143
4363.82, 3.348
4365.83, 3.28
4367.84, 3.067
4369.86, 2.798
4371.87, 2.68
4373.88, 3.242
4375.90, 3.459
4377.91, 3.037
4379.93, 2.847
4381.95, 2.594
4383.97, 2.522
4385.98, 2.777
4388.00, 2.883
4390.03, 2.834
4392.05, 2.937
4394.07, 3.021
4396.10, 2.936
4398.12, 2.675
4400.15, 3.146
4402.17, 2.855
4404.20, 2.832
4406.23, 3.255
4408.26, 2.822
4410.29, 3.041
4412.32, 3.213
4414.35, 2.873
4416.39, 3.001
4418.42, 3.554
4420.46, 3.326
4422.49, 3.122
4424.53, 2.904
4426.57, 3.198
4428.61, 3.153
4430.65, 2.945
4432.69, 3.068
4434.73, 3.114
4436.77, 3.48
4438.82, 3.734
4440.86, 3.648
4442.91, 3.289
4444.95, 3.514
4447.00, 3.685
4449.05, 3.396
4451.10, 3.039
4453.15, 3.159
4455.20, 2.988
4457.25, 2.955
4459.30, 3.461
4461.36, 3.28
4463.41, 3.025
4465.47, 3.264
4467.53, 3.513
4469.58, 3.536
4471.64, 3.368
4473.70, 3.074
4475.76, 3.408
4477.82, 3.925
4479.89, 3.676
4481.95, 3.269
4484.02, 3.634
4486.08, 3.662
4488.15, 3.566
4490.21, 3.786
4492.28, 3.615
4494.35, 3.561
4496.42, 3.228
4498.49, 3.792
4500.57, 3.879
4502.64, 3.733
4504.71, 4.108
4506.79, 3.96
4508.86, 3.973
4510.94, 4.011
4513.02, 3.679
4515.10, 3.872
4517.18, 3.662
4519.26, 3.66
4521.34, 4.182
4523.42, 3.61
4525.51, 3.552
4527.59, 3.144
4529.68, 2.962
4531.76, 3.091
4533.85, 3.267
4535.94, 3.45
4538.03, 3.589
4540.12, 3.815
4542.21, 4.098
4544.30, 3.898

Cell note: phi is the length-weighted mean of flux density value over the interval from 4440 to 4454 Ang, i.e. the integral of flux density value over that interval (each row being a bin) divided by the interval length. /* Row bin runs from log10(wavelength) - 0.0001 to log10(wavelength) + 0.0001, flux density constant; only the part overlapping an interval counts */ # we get 3.39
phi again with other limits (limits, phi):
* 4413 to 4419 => 3.12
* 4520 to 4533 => 3.43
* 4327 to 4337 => 2.98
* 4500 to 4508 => 3.93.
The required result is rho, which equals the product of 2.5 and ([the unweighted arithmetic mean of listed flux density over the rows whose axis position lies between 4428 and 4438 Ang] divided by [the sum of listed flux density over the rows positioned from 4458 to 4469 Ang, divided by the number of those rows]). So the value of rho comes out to 2.4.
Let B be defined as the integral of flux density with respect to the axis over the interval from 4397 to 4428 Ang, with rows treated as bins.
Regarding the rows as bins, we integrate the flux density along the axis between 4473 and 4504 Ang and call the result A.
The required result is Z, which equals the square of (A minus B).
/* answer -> 283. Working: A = 112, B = 95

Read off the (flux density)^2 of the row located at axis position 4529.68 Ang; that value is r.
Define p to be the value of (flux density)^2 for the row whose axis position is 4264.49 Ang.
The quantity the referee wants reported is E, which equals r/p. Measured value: 0.95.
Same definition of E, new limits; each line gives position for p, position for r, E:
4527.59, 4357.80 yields 1.00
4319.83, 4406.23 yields 1.21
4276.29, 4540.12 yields 2.73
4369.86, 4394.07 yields 1.17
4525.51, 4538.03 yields 1.02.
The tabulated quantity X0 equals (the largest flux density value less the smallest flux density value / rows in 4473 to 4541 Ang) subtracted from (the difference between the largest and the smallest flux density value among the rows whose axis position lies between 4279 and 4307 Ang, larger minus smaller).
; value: -0.06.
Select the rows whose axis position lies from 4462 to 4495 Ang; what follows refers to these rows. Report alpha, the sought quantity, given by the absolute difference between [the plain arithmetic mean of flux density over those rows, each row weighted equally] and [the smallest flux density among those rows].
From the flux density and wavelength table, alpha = 0.47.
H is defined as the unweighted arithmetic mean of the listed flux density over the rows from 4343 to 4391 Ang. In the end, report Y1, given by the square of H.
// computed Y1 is 9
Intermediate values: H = 3.0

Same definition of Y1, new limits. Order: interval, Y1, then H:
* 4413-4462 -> 11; 3.2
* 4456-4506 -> 12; 3.5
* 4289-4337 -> 6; 2.5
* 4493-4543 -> 13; 3.7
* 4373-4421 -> 9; 3.0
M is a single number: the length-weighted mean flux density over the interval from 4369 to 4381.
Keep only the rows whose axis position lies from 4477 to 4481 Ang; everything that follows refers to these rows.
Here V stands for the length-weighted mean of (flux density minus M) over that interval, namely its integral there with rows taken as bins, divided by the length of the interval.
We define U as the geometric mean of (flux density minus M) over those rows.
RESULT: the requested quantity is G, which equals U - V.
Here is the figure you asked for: 0.01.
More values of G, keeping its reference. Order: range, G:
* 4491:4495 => -0.01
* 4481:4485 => -0.04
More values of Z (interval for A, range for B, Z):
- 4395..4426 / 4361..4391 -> 28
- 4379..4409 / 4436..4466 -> 194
